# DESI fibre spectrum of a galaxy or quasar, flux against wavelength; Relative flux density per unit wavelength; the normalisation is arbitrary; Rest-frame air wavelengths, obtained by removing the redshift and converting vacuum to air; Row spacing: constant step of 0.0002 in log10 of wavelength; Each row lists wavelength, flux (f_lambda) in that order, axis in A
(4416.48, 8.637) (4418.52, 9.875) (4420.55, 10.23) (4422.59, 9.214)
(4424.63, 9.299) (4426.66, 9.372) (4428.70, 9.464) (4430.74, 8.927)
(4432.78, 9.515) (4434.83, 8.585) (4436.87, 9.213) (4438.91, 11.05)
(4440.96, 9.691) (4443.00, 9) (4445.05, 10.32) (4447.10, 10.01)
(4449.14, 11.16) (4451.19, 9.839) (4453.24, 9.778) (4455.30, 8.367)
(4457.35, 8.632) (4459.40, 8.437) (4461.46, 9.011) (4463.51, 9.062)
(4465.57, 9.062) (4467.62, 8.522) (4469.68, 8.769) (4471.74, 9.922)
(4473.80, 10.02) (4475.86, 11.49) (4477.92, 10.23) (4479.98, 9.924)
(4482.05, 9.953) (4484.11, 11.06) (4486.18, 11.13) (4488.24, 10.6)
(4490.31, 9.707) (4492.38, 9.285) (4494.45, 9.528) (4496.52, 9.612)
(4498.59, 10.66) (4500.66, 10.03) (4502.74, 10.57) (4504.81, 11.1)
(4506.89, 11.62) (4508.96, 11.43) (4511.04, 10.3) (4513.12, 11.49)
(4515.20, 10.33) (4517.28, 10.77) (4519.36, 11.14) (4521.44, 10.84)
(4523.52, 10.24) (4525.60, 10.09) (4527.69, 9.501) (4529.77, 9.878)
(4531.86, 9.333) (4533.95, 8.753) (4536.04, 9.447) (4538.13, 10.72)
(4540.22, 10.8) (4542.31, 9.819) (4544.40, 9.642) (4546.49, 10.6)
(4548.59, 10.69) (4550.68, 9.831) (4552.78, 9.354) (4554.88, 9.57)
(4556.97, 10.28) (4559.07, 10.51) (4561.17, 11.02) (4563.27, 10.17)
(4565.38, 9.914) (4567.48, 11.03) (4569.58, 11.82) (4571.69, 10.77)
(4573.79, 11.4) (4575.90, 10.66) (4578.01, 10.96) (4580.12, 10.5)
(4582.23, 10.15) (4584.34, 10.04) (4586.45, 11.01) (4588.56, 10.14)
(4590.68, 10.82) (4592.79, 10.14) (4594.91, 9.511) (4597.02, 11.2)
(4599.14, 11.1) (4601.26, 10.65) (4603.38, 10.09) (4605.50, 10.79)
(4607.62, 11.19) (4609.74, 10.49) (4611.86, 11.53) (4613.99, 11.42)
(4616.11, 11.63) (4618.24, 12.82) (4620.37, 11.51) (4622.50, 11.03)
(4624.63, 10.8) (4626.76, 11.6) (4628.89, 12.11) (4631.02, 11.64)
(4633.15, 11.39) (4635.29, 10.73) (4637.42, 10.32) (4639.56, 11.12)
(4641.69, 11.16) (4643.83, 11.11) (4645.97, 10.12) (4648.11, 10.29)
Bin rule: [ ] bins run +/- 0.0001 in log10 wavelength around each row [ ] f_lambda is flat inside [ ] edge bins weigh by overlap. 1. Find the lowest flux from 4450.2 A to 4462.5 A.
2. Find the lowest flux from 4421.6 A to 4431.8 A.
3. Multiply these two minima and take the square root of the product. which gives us 8.64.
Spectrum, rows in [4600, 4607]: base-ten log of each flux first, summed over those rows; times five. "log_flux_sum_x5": 15.3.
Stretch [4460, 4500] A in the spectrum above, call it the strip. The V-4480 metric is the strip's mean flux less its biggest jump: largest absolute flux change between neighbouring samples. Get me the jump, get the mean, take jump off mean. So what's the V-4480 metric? 8.4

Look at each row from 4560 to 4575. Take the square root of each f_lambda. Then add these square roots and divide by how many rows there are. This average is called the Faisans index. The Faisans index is 3.30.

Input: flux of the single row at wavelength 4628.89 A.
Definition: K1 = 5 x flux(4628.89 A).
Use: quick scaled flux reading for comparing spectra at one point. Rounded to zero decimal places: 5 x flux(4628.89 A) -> 61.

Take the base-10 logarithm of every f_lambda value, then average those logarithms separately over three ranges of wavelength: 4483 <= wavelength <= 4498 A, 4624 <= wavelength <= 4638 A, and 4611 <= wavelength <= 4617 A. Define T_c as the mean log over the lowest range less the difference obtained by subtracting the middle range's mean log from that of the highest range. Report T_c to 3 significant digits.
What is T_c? 1.02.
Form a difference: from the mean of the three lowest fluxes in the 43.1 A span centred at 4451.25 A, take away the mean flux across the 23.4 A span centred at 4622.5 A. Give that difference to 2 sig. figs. -3.1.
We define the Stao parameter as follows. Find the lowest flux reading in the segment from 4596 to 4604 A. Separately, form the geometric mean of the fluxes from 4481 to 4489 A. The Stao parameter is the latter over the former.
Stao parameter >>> 1.06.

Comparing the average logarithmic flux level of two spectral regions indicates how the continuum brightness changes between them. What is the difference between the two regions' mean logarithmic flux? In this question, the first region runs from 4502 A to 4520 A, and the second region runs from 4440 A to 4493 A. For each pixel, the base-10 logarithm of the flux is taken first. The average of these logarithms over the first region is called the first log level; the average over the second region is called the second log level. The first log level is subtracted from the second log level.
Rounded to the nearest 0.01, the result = -0.05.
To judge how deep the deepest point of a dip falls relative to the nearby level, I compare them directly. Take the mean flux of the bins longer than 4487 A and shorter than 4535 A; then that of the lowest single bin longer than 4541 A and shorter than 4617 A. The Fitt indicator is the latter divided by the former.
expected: 0.91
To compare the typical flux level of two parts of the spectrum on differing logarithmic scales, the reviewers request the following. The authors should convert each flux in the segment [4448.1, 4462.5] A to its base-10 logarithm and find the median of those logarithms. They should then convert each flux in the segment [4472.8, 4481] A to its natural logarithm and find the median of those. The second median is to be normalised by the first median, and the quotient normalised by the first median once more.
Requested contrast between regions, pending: 2.54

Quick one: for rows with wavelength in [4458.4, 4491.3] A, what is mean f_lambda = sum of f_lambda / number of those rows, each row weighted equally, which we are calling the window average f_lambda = 9.8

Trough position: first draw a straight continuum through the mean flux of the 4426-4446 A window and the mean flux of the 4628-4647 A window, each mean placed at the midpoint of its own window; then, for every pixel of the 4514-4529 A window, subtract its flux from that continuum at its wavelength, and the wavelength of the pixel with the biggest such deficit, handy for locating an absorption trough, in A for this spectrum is 4527.69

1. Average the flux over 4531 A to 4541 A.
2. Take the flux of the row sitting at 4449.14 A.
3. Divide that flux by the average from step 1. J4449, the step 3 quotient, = 1.14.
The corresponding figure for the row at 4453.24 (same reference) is 1.00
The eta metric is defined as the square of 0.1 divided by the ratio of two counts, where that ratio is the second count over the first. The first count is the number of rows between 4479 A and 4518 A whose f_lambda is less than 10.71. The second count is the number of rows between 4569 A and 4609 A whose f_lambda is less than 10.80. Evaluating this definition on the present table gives 0.012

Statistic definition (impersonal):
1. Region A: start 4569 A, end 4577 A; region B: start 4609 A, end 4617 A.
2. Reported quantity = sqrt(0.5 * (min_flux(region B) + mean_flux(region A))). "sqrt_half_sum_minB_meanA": 3.29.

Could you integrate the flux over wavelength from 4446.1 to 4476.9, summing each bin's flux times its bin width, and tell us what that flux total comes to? 292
